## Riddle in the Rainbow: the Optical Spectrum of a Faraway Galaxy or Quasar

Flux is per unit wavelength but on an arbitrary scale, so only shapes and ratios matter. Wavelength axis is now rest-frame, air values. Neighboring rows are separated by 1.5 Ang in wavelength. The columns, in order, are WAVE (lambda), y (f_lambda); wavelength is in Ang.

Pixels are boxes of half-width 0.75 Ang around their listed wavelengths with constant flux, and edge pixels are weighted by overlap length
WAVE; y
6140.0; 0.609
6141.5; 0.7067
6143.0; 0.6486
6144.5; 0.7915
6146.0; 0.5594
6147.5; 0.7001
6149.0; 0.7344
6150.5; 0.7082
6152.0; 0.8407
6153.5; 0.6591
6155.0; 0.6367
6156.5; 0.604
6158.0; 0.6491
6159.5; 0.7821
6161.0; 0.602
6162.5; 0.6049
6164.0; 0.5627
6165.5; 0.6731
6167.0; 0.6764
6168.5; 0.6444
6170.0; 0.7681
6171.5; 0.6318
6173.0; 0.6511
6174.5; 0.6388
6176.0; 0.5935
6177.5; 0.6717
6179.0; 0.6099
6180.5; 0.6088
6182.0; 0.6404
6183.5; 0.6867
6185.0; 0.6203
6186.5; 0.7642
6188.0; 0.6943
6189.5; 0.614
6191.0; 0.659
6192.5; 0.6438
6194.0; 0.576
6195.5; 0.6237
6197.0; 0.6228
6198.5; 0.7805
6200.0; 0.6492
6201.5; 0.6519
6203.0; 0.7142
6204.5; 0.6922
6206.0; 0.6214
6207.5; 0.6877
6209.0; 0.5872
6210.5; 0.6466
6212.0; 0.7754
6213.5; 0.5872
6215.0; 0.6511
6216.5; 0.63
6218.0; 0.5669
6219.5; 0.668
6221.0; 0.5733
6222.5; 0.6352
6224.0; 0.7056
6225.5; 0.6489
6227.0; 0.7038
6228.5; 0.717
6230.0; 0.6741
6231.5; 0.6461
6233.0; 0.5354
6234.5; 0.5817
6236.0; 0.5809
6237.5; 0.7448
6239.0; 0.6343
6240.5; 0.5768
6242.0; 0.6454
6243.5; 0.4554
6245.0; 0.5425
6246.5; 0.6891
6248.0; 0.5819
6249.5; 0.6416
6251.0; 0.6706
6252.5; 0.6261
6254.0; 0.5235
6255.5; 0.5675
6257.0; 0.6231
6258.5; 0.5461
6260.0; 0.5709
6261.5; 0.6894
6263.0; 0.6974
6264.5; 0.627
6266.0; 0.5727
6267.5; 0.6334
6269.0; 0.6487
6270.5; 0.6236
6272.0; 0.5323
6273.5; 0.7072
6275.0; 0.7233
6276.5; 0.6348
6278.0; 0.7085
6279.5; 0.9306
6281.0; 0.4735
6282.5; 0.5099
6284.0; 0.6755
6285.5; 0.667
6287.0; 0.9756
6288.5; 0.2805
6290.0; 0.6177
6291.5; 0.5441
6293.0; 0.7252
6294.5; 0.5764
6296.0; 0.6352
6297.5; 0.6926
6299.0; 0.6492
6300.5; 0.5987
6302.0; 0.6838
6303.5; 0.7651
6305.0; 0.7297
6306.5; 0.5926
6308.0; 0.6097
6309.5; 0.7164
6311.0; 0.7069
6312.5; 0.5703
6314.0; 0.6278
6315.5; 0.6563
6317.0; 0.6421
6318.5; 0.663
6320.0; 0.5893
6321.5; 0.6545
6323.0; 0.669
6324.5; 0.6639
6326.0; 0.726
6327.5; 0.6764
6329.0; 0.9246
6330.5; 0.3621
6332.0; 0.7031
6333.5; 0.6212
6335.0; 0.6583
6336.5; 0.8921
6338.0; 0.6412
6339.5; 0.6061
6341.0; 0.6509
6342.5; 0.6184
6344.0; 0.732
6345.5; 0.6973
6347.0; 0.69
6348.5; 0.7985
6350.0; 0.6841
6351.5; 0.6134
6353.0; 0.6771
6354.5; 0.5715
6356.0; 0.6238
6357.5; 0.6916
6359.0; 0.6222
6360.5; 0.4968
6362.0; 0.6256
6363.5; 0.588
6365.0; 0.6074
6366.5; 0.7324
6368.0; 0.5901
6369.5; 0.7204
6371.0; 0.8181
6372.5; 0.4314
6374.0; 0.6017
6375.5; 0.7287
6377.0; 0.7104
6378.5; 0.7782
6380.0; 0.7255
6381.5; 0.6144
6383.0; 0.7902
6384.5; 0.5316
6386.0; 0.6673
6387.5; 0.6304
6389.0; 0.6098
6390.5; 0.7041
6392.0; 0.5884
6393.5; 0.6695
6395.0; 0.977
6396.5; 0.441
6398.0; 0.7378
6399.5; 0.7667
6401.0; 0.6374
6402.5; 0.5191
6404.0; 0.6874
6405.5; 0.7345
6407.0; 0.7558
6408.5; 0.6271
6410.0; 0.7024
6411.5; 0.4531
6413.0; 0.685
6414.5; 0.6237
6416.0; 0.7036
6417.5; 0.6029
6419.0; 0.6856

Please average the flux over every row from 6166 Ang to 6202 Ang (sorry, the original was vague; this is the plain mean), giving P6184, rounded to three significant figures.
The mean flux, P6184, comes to 0.655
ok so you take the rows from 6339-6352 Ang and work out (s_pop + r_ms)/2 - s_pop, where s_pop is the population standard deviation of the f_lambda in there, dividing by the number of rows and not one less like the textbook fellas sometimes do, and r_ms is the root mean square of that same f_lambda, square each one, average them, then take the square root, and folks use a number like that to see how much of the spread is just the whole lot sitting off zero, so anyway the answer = 0.310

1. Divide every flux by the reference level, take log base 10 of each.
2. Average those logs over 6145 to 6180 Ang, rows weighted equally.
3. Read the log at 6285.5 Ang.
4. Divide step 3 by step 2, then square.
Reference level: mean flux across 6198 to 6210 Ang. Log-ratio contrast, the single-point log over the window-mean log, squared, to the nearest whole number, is 0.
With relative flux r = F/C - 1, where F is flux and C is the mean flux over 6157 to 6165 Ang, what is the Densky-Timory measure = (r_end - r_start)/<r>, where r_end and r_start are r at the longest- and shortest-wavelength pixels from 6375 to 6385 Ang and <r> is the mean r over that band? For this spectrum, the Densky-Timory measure -3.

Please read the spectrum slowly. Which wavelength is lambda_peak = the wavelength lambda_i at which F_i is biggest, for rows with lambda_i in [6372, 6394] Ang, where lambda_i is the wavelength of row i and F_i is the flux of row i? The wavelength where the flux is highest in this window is 6383.0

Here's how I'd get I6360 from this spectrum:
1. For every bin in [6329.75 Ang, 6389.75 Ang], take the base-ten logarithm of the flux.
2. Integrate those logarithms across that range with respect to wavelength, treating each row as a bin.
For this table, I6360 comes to -11.4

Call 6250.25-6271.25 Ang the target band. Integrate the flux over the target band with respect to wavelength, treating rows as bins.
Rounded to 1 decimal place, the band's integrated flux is 12.9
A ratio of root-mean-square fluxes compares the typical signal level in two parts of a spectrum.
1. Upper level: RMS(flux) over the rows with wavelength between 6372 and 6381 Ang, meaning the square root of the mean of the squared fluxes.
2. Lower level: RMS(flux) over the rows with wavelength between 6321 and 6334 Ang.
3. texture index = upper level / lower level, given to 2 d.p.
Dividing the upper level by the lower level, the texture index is 0.99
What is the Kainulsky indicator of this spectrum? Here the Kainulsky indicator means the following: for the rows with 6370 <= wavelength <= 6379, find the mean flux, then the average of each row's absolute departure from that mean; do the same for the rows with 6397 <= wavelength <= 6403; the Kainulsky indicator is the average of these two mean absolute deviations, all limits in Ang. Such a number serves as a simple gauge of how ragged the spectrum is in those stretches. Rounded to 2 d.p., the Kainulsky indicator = 0.10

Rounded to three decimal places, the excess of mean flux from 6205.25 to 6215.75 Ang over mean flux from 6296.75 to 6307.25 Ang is -0.022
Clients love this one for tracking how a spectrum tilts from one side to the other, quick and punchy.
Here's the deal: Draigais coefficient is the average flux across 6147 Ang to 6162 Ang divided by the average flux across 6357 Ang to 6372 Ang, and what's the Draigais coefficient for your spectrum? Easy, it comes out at 1.07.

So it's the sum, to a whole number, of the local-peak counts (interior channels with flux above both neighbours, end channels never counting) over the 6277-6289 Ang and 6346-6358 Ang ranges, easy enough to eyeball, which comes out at 5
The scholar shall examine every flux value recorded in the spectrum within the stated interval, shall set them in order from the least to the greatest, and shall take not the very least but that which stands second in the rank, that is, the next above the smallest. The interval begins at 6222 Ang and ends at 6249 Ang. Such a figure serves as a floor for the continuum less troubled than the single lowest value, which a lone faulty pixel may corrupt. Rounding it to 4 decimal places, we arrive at 0.5354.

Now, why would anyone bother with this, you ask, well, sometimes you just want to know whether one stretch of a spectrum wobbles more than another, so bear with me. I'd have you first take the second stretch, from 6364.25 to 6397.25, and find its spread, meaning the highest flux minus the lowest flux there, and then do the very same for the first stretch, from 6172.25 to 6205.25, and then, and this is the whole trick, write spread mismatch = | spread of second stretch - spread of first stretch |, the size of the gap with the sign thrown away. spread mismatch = 0.34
